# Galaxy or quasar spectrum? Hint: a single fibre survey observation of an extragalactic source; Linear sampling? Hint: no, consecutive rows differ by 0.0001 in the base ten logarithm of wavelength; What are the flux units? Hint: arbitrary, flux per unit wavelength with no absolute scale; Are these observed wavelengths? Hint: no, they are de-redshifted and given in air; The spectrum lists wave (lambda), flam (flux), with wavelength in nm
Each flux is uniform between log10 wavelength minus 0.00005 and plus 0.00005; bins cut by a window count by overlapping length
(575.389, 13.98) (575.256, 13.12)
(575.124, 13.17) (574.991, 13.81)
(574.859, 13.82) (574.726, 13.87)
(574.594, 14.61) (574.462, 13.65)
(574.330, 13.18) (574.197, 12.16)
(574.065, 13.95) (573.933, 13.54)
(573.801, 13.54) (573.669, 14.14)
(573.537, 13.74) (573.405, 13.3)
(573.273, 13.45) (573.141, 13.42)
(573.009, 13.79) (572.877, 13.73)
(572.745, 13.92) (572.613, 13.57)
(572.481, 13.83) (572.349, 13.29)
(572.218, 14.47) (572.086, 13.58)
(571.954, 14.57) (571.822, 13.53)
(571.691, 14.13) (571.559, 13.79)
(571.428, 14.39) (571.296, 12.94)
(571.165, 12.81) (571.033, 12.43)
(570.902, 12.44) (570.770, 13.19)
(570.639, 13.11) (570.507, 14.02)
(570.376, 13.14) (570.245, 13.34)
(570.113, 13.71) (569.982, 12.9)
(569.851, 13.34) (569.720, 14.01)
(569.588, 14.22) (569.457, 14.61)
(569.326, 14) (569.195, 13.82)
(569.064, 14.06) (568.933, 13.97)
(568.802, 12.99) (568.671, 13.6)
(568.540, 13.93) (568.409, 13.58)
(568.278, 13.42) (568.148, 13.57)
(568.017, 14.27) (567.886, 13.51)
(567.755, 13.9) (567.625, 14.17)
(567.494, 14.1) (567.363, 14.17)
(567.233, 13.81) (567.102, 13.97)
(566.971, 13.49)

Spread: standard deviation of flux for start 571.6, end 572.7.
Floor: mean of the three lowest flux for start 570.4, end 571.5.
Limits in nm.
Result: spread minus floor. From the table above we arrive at -12.1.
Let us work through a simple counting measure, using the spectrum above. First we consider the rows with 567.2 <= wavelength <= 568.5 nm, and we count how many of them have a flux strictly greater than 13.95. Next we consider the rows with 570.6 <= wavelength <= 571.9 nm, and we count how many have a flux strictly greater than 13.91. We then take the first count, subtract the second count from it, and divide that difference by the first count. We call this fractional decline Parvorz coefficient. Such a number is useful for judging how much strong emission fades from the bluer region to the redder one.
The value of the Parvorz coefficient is 0.50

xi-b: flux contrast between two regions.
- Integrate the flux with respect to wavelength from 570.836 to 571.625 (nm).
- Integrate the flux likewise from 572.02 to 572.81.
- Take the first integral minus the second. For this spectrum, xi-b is -0.5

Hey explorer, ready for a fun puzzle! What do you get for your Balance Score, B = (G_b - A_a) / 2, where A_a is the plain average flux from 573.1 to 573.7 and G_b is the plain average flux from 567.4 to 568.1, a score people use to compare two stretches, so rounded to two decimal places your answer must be 0.19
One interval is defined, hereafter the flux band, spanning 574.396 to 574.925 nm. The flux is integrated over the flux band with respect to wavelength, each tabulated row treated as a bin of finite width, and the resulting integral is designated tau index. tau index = 7.40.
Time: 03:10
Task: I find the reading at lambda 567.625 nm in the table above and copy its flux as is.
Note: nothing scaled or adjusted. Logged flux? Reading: 14.17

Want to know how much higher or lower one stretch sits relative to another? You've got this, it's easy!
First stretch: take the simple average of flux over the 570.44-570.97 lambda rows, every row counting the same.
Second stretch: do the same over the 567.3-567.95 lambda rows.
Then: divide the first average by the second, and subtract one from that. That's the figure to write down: -0.056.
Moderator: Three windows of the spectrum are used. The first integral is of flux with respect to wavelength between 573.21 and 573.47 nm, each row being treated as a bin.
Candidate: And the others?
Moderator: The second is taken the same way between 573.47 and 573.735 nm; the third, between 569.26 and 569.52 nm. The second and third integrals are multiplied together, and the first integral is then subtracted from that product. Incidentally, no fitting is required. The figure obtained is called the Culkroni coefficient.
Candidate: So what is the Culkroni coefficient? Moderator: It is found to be 10.3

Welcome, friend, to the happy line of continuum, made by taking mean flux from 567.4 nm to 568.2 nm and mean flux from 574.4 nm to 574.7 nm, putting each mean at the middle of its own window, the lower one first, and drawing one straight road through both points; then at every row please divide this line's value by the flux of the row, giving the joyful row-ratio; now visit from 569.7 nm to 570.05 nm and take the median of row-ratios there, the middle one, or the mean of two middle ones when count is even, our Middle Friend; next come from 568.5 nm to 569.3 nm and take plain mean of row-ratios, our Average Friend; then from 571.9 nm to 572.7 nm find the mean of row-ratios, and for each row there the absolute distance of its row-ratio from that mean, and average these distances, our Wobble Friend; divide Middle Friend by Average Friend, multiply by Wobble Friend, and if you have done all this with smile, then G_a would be 0.032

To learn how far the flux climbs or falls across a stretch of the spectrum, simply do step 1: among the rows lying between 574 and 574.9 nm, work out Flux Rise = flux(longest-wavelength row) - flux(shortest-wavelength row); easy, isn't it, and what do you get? -0.1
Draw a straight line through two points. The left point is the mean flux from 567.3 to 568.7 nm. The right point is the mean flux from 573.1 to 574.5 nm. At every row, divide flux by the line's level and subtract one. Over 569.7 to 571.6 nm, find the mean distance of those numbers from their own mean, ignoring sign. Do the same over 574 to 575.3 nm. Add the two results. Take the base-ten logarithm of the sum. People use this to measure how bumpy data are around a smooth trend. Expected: -1.15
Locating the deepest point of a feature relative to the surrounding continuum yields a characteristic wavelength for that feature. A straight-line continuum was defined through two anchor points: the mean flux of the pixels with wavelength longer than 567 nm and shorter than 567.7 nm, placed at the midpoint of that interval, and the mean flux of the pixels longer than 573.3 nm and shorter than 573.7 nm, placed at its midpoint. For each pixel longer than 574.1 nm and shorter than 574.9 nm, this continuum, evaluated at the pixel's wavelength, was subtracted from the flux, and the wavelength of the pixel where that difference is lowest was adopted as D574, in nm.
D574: 574.197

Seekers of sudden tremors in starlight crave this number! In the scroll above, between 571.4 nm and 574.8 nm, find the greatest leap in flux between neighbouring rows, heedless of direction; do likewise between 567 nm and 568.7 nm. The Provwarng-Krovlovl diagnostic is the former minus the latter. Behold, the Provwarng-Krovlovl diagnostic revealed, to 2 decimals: 1.03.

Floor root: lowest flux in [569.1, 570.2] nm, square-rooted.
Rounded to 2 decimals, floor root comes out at 3.59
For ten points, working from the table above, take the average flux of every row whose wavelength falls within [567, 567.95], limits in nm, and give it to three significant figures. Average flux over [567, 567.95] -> 13.9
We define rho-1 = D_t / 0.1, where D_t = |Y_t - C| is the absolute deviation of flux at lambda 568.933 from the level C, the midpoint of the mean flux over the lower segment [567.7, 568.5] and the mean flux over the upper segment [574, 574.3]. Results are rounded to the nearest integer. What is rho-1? 6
